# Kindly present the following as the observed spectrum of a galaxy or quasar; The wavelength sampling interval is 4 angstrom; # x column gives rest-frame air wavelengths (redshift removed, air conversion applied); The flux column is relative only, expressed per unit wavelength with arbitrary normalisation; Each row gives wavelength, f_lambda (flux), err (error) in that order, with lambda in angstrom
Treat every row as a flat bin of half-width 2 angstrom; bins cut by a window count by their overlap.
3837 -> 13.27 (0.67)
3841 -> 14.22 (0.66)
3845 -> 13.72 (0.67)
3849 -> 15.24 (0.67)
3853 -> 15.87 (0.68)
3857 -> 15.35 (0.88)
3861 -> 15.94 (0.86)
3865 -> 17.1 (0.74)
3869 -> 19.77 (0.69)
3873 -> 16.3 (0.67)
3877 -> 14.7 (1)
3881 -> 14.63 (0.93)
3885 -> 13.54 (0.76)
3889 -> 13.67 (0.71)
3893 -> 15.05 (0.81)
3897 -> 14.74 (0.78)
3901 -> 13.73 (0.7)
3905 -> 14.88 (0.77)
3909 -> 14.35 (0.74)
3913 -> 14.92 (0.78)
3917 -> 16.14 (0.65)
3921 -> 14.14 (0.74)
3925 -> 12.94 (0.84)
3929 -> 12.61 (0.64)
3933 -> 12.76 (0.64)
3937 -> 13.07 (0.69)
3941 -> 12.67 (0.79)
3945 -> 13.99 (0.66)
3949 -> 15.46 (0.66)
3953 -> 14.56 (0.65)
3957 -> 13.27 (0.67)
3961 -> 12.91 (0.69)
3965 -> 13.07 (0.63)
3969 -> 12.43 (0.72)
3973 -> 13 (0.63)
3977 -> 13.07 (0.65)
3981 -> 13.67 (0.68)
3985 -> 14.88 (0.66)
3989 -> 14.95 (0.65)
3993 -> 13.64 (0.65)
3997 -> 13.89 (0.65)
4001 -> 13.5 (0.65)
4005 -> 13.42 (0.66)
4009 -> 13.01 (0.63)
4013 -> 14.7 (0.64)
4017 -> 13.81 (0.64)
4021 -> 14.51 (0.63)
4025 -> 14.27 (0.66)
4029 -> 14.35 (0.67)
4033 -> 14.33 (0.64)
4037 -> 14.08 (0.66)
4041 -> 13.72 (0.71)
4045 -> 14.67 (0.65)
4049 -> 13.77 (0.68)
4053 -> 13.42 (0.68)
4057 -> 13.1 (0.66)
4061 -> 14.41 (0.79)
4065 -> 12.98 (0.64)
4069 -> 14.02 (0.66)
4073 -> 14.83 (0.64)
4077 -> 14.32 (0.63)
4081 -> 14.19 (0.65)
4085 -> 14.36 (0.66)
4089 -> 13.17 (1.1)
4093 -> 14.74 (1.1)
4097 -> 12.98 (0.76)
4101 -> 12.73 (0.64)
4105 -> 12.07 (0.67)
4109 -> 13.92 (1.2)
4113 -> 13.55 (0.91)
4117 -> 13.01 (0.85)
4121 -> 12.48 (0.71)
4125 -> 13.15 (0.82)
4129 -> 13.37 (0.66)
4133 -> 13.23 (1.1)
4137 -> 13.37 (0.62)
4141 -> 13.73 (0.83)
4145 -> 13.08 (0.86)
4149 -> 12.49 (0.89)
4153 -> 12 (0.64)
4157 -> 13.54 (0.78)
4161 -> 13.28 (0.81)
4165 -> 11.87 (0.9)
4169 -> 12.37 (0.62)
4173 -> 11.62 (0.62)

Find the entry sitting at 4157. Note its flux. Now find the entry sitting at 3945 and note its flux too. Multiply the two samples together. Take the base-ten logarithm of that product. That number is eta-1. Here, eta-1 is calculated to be 2.28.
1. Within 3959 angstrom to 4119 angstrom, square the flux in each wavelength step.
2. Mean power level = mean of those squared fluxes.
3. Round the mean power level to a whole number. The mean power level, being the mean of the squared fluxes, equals 189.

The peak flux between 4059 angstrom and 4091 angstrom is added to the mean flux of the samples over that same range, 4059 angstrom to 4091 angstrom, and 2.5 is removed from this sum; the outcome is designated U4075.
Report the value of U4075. 26.4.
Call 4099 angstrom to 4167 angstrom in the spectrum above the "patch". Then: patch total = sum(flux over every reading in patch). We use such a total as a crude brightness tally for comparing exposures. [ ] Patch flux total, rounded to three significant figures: 221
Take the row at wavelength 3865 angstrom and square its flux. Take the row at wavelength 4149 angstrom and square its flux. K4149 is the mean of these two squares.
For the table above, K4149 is 224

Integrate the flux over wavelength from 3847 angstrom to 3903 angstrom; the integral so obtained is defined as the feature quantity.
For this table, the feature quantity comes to 863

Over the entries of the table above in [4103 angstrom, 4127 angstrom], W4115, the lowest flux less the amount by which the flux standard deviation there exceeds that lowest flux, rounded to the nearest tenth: 23.5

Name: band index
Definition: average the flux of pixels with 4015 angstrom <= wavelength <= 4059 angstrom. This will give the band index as 14.0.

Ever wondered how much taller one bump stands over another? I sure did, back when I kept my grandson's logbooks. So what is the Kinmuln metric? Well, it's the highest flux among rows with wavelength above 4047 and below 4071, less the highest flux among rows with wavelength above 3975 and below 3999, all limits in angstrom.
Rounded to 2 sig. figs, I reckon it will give -0.54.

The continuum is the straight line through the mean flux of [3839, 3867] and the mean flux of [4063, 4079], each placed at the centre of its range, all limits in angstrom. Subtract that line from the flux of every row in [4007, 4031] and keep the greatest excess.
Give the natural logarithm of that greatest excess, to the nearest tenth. -1.2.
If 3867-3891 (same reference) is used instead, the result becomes 1.5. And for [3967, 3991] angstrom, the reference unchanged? -0.9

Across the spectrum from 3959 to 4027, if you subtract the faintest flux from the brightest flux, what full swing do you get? 2.52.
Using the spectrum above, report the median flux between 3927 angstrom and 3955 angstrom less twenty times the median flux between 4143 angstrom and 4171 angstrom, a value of -237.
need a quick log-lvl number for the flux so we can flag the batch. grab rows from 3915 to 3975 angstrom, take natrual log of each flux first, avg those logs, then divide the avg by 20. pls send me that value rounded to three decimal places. 0.130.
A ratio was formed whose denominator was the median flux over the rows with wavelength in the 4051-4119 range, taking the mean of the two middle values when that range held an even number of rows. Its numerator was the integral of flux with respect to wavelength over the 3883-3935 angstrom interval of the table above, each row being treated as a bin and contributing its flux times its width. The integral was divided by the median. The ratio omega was 54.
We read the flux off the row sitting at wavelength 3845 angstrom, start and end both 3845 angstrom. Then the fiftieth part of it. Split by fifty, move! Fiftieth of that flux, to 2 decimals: 0.27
